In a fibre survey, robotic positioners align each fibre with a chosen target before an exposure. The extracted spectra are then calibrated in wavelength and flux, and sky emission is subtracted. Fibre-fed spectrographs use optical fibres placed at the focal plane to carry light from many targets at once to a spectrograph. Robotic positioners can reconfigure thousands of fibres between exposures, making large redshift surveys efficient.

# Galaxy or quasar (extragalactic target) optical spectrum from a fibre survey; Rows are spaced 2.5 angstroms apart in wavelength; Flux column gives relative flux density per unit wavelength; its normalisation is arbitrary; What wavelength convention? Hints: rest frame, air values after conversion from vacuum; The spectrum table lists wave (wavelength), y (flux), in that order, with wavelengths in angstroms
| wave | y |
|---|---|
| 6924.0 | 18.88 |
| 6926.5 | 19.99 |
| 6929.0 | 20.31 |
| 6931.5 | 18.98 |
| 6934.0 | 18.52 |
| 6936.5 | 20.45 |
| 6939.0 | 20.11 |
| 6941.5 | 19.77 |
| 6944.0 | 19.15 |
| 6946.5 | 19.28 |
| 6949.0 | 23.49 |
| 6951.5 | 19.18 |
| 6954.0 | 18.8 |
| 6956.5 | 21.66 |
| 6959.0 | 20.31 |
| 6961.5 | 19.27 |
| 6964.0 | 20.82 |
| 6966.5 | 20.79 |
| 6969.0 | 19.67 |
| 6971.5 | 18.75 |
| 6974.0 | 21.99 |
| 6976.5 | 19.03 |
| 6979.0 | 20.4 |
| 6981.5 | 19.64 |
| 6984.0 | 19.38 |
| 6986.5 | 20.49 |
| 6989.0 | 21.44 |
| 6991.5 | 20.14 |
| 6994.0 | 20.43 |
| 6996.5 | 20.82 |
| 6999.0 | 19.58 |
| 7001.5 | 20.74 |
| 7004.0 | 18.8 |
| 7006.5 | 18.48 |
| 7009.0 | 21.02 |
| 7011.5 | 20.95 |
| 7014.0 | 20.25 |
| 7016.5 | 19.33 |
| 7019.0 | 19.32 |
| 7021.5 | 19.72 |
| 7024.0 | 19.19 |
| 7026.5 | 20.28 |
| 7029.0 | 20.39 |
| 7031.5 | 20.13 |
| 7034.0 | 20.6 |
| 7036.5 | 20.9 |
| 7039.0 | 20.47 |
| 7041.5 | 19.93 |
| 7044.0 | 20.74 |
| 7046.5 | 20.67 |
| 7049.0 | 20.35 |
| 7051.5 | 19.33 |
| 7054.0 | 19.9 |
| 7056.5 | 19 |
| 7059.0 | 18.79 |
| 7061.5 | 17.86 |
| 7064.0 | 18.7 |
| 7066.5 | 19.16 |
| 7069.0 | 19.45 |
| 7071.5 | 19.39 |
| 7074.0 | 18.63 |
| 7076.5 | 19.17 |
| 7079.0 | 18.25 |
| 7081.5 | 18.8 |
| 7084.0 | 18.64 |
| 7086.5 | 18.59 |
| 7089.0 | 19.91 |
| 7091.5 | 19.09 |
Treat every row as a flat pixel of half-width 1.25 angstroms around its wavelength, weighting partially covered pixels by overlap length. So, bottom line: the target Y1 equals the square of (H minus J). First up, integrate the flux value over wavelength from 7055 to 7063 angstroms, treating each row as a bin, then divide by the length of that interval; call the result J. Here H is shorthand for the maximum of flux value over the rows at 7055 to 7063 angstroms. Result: 0.2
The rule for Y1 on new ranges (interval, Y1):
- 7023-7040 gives 0.4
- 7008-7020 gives 0.7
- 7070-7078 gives 0.1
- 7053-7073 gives 0.8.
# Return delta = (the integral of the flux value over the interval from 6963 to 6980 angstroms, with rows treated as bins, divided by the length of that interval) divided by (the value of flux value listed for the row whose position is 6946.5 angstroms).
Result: 1.05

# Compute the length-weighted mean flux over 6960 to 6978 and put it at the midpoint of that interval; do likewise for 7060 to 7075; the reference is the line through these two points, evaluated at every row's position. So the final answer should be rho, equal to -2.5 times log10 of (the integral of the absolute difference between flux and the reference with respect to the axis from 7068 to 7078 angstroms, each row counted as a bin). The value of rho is -1.6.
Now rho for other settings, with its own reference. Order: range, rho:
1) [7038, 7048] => -2.8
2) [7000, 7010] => -2.6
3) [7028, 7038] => -2.7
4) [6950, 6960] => -2.6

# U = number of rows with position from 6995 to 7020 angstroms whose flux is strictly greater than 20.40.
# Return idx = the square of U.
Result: 16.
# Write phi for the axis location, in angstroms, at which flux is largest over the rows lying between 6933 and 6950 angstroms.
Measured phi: 6949.0 angstroms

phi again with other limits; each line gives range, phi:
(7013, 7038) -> 7036.5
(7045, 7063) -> 7046.5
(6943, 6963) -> 6949.0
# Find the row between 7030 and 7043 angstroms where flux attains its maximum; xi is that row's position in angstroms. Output 7036.5 angstroms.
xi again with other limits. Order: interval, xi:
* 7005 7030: 7009.0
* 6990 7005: 6996.5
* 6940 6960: 6949.0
